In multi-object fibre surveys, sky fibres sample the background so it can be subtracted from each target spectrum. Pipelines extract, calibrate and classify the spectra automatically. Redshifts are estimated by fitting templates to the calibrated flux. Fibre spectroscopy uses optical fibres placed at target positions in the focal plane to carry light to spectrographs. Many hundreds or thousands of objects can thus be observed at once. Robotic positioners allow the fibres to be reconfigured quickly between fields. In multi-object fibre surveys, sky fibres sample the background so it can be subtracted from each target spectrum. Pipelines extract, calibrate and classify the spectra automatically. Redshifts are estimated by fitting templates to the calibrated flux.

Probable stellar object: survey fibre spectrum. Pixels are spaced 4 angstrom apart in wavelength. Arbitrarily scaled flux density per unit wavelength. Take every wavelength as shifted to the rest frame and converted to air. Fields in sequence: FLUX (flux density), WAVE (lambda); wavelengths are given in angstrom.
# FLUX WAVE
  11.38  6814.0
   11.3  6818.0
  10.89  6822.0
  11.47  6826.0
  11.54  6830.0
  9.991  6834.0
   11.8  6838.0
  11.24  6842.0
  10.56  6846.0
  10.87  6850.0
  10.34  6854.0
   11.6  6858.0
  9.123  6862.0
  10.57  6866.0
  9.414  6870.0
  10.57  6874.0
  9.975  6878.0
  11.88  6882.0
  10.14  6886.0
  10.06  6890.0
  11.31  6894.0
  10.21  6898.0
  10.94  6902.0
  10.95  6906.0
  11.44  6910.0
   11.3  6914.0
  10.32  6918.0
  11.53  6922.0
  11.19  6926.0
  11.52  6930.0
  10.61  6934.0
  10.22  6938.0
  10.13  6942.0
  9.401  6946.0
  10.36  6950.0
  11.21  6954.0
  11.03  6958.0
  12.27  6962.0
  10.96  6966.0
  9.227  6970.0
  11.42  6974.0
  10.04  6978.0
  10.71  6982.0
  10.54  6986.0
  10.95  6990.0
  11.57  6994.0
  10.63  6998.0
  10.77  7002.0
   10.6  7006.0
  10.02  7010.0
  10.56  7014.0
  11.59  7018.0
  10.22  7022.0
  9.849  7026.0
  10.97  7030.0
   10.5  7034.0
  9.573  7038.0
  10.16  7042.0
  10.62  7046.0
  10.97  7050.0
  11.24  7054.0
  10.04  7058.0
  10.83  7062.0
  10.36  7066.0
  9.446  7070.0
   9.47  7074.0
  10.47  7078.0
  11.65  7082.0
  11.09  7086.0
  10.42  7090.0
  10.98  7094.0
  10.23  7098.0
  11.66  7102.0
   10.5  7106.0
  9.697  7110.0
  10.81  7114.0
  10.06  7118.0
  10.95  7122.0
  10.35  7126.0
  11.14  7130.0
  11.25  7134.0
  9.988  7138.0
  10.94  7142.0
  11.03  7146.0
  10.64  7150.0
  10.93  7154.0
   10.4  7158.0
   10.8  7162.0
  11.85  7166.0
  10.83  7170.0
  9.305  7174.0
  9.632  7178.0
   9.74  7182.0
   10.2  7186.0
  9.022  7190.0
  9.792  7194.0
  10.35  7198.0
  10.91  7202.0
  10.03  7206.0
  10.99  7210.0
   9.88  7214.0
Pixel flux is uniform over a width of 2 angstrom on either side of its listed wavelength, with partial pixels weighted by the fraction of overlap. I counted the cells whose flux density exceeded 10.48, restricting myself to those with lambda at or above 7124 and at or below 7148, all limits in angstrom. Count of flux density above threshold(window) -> 4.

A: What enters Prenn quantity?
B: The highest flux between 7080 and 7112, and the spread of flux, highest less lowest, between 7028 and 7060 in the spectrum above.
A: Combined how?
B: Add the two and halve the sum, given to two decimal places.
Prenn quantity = 6.66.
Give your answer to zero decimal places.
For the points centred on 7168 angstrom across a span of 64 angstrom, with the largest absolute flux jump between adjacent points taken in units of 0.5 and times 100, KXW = 305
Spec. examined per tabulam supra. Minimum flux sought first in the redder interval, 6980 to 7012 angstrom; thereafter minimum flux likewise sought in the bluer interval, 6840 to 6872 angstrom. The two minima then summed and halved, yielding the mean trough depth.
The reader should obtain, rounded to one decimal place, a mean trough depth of 9.6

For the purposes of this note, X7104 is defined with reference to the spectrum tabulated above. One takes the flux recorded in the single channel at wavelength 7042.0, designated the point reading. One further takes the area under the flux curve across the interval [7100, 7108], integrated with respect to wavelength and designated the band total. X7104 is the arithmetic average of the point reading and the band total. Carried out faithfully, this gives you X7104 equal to 49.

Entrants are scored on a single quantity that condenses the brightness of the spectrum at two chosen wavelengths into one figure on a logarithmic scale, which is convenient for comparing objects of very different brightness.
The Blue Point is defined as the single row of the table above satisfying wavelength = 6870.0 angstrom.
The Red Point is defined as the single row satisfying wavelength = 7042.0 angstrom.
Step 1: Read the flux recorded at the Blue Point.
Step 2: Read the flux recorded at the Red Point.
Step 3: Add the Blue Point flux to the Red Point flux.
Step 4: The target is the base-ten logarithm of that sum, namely 1.29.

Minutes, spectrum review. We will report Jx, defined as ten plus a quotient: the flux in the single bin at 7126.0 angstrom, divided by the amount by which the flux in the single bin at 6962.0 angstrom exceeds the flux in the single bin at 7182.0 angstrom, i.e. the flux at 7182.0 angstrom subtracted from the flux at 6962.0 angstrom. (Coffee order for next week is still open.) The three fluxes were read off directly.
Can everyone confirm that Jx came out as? 14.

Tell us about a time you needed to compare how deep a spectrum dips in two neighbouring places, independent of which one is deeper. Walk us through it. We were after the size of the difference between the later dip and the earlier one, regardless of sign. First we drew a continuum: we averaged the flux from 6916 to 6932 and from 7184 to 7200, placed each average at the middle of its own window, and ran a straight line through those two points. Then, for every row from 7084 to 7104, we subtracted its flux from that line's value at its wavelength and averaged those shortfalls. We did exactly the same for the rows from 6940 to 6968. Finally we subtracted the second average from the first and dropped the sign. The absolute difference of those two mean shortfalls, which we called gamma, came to 0.8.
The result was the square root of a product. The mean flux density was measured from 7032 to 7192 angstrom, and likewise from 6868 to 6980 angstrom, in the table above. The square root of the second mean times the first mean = 10.6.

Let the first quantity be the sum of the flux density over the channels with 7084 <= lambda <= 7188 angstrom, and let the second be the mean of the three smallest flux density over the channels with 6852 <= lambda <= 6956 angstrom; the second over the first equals 0.0338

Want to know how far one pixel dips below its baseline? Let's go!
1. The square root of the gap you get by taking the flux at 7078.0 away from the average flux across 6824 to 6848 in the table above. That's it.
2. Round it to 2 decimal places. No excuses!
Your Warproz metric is 0.79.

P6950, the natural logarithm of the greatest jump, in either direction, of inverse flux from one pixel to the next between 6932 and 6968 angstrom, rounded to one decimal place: -4.6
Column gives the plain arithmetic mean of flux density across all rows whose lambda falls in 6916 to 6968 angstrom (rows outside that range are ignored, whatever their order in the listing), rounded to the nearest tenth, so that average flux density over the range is 10.8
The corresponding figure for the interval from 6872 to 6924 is 10.8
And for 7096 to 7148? 10.7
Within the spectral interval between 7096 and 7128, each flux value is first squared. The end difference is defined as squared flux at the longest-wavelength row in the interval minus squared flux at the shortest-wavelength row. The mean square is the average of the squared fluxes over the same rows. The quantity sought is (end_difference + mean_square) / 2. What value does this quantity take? 57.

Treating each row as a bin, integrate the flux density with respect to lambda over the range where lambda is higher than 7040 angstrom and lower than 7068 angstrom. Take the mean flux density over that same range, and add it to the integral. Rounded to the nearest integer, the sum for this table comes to 307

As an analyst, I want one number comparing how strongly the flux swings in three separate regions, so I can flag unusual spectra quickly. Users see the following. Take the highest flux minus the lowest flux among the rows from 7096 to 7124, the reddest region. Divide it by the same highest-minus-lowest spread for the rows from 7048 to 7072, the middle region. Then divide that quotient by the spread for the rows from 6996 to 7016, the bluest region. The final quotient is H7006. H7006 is 1.5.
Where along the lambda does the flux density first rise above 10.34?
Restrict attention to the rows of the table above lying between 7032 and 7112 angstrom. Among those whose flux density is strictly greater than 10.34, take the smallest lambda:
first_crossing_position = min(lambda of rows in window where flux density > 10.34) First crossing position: 7034.0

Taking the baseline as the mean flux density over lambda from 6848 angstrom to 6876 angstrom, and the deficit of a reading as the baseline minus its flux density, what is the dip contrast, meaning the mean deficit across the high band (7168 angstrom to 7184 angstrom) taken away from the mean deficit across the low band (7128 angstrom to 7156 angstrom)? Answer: -1.0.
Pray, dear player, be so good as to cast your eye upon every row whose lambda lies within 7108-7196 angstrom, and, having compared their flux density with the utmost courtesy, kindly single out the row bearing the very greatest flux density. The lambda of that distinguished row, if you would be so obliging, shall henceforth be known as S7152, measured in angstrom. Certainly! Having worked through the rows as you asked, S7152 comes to 7166.0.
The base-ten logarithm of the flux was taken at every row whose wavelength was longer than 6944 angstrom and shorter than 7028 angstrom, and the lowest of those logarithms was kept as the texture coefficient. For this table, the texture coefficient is 0.965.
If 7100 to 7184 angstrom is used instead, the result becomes 0.969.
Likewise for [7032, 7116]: 0.975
